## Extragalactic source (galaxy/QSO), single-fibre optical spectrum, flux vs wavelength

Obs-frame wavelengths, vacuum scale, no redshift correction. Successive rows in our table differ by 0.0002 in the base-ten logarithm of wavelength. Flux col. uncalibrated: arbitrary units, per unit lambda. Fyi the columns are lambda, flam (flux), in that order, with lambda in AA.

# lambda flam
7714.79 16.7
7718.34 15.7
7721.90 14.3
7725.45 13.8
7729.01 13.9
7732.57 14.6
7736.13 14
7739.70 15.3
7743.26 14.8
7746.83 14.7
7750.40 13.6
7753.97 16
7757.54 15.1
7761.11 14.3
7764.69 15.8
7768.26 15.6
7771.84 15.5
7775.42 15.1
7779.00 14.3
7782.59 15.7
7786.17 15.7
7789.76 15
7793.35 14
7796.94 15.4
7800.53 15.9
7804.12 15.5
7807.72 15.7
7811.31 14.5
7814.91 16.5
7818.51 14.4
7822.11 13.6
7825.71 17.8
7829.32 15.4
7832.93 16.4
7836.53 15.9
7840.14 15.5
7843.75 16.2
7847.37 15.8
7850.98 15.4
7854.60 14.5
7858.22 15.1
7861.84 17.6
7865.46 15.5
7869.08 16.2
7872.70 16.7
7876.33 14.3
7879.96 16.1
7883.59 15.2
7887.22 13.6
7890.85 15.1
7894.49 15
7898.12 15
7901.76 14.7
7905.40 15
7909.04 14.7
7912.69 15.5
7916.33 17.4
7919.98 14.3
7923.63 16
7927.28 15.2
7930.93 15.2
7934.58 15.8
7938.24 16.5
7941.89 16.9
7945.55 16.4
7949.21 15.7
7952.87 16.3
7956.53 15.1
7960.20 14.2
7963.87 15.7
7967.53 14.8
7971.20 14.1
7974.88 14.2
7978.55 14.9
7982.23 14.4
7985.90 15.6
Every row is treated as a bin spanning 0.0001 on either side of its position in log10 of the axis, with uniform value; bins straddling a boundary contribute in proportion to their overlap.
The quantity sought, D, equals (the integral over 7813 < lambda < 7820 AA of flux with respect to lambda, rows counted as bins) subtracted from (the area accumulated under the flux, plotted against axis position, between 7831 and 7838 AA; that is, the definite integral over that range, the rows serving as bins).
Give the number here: 5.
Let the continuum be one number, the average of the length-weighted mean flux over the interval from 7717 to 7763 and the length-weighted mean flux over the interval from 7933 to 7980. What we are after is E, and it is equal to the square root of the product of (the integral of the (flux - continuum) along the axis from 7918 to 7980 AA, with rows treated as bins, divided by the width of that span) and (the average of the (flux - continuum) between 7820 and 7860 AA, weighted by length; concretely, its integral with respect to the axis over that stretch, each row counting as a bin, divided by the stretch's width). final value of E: 0.45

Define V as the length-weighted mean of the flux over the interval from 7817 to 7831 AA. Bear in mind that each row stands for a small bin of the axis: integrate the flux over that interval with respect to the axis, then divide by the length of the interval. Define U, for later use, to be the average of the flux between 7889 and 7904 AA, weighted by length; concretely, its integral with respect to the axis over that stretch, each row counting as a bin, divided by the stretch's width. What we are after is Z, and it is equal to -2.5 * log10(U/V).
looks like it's 0.03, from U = 14.9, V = 15.3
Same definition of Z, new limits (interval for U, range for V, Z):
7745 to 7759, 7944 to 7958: 0.07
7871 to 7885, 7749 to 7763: -0.06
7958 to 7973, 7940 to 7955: 0.11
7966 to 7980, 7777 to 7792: 0.05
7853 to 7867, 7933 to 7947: 0.05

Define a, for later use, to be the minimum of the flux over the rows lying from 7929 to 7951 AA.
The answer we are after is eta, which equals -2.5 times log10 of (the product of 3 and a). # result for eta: -4.15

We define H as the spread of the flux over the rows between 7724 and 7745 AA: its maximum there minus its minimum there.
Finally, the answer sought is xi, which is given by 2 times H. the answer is 3.0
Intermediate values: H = 1.5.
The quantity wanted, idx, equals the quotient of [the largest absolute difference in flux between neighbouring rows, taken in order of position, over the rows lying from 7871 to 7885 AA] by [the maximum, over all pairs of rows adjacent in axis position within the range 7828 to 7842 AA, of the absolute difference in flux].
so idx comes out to 2.4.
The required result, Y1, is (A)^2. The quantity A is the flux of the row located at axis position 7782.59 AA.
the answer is 246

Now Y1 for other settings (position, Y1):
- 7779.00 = 204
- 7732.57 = 213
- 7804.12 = 240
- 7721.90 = 204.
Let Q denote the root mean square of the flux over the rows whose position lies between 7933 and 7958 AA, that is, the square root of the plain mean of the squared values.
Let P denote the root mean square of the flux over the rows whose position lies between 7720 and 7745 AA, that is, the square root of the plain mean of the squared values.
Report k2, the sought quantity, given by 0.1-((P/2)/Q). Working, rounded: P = 14.4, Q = 16.1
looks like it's -0.347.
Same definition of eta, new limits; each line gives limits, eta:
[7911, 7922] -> -4.08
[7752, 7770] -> -4.08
